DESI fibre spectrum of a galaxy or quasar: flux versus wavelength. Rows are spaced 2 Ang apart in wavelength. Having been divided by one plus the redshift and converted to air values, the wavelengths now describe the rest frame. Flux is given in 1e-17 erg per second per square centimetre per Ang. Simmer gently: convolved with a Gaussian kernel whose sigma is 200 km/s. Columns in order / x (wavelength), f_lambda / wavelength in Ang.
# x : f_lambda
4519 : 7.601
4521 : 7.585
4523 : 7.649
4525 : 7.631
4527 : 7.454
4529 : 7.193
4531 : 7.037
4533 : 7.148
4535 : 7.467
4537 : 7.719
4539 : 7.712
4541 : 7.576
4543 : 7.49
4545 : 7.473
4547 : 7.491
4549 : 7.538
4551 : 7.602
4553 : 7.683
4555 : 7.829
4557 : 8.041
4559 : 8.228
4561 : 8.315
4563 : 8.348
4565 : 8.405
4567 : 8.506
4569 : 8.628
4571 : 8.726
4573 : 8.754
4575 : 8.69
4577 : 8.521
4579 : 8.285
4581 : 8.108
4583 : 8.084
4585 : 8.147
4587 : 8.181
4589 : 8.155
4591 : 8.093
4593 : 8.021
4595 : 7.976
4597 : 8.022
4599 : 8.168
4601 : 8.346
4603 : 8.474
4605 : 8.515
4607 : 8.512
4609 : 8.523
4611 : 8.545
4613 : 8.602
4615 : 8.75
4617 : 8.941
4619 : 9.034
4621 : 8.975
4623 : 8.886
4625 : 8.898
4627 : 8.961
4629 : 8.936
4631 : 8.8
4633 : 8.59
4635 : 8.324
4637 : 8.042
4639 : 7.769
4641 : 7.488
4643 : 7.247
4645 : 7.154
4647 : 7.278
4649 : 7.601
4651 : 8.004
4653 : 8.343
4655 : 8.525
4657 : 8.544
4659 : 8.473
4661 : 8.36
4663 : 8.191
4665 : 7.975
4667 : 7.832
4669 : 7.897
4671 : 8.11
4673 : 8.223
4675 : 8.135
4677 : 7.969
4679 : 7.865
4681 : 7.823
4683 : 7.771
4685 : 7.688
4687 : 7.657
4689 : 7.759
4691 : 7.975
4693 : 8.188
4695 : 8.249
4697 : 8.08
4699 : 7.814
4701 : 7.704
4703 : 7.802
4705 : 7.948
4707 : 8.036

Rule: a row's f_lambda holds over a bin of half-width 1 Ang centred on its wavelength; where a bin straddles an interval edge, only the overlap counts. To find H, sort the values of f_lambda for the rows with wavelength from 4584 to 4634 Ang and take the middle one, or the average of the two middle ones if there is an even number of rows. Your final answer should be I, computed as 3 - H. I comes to -5.5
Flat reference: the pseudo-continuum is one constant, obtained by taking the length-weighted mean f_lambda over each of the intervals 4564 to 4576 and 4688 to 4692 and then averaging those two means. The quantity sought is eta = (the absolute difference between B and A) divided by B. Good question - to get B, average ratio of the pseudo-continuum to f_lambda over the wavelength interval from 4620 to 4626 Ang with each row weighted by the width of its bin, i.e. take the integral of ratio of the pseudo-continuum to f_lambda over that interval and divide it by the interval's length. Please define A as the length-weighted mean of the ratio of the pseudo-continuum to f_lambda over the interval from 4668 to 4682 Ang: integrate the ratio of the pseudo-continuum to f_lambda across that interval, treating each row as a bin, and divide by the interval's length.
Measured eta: 0.11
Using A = 1.03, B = 0.92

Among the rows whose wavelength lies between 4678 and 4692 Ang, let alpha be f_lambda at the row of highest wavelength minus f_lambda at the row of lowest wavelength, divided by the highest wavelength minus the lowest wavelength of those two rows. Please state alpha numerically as 0.01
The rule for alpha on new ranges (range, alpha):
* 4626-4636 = -0.08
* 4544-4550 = 0.02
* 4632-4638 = -0.14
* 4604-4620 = 0.04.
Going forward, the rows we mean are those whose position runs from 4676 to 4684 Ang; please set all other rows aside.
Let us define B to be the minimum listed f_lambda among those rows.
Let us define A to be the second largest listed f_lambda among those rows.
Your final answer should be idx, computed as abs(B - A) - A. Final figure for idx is -7.8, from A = 7.865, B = 7.771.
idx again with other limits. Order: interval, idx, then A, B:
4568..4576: -8.6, 8.726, 8.628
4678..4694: -7.7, 7.975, 7.657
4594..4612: -8.0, 8.523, 7.976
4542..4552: -7.5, 7.538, 7.473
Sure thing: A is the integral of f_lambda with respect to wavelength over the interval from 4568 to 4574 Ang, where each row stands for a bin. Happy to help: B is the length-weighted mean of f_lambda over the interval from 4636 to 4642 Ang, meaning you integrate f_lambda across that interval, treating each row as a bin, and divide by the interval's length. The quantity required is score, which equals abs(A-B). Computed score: 44.4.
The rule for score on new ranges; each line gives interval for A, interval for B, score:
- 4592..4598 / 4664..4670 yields 40.1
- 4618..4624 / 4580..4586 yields 45.7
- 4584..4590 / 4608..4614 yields 40.4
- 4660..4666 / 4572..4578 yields 40.4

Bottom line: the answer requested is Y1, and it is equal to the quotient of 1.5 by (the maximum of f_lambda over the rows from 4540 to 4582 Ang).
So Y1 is 0.171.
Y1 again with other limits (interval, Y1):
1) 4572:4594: 0.171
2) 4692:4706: 0.182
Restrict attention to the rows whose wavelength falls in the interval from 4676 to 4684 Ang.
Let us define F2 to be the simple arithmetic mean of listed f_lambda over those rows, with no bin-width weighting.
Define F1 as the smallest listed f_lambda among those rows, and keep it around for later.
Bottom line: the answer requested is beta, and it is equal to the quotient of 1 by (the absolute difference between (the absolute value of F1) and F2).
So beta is 11.6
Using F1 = 7.771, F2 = 7.9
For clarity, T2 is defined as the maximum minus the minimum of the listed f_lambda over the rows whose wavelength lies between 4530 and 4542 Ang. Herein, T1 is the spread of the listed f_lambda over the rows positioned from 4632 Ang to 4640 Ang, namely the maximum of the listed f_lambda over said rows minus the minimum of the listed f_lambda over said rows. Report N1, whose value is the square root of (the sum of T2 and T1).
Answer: 1.23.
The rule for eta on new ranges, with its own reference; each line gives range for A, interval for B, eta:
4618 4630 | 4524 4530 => 0.17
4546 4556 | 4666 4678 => 0.05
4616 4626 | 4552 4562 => 0.10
